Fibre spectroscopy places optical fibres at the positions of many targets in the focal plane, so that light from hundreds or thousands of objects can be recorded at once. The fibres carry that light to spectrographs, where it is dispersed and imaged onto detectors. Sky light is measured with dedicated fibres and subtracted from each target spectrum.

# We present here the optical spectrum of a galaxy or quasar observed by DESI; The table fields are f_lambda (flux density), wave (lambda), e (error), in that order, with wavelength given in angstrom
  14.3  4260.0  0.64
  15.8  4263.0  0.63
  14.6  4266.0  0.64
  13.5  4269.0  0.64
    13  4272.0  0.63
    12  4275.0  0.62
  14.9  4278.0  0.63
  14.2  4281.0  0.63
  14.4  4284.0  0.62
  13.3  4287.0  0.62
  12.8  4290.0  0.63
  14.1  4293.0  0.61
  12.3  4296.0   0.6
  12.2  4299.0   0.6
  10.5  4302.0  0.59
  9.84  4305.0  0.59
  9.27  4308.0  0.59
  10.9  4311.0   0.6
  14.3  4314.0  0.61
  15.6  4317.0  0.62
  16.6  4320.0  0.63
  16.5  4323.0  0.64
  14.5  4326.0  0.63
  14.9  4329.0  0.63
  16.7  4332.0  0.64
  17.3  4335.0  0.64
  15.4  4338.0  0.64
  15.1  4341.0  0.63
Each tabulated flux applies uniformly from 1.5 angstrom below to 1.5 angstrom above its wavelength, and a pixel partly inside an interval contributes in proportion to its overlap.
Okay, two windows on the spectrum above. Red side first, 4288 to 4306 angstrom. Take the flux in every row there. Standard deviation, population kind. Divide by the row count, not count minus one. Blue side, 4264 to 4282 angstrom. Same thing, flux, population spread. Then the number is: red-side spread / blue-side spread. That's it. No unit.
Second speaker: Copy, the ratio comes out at 1.43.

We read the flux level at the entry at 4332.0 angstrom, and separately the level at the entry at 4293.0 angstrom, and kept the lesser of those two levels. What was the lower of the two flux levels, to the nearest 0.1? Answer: 14.1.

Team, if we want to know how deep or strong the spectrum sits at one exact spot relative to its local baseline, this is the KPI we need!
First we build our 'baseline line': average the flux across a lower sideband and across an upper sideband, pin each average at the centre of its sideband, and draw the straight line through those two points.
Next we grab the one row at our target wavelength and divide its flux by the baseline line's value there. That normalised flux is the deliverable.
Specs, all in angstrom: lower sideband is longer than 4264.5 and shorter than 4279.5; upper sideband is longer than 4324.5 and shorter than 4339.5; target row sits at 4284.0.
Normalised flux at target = 1.03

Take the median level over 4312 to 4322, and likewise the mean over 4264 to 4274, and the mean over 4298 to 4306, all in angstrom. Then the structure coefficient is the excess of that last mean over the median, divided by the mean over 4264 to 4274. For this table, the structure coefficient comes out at -0.35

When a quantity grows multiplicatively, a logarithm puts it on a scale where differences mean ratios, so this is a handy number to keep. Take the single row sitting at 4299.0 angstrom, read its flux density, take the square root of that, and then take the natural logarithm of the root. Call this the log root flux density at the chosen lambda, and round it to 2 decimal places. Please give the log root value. 1.25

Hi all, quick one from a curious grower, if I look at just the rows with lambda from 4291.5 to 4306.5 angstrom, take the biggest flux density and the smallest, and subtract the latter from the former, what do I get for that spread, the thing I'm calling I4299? 4.3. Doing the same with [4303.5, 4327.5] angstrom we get 7.3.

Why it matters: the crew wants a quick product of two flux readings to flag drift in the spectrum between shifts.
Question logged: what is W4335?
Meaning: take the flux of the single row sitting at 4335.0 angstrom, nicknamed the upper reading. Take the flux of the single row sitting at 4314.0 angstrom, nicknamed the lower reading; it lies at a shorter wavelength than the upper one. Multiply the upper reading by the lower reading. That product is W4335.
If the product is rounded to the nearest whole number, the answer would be 247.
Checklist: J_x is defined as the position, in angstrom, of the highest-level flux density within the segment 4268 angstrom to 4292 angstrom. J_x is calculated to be 4278.0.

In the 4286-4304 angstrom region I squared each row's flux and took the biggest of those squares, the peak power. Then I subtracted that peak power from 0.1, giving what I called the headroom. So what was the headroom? -199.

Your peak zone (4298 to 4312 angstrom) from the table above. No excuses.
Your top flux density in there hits 12.2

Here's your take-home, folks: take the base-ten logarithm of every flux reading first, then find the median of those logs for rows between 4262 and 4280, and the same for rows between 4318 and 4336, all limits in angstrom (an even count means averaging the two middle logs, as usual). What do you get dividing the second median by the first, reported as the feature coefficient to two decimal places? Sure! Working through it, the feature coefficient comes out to 1.06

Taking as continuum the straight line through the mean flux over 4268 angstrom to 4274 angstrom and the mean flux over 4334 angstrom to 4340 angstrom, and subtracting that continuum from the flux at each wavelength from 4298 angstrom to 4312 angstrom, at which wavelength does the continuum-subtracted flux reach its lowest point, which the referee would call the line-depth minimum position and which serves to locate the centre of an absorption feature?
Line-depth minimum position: 4308.0 angstrom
